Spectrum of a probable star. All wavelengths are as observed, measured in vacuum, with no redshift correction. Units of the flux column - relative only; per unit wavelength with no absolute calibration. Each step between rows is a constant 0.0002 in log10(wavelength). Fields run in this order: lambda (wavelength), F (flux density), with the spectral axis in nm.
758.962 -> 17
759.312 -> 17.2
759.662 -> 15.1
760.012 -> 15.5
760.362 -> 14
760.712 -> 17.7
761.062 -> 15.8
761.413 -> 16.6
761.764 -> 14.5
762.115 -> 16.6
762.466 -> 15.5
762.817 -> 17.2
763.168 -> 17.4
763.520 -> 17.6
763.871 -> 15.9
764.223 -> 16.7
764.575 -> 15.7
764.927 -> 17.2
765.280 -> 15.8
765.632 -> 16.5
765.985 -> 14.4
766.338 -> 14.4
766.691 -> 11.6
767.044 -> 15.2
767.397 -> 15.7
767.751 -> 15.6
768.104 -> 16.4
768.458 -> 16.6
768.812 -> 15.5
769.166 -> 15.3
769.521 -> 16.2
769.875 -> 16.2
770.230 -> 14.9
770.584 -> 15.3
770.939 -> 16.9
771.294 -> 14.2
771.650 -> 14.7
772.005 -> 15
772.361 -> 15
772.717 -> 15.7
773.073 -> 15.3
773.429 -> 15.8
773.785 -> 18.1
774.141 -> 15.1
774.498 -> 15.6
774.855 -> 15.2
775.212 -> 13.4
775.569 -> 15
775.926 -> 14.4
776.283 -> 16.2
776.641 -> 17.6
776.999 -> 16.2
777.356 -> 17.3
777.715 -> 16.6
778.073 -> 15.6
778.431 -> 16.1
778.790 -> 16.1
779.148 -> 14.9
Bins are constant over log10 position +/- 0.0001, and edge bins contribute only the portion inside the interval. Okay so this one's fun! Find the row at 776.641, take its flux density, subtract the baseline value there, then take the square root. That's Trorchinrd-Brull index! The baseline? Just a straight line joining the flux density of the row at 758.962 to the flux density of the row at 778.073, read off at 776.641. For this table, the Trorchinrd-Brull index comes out 1.38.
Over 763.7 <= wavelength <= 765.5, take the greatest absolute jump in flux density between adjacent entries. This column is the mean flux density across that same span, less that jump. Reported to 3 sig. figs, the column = 14.8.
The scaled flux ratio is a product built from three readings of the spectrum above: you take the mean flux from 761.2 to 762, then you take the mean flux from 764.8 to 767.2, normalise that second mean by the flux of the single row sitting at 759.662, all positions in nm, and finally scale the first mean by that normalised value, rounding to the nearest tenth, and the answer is 15.5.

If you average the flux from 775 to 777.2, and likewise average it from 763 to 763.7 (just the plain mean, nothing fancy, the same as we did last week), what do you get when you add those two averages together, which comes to 33.0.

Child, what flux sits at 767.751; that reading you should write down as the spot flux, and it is 15.6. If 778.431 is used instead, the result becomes 16.1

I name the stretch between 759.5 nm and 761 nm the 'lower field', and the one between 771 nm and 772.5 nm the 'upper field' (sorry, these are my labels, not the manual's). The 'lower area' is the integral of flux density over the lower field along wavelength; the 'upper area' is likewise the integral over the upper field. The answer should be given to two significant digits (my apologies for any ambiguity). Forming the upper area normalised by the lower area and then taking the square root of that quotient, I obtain 0.98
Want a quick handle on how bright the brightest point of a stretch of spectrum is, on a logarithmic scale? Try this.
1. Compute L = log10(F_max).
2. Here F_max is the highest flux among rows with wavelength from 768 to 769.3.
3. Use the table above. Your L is 1.220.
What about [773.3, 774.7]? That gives 1.258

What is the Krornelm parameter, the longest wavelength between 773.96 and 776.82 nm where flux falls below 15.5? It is 775.926 nm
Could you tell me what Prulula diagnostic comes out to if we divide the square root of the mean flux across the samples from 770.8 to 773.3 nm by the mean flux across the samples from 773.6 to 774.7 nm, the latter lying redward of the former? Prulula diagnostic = 0.240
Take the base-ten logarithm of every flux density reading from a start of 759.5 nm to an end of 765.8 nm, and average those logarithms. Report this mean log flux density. 1.21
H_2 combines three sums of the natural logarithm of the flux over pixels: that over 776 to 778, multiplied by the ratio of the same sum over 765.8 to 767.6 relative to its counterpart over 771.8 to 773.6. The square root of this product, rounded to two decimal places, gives 3.70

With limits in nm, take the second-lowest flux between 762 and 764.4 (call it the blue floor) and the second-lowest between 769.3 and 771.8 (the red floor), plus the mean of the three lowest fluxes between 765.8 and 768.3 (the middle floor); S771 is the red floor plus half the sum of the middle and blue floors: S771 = 29.4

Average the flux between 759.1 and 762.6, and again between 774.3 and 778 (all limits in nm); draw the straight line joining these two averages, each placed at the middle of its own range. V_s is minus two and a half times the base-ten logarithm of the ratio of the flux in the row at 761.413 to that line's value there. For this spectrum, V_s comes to -0.050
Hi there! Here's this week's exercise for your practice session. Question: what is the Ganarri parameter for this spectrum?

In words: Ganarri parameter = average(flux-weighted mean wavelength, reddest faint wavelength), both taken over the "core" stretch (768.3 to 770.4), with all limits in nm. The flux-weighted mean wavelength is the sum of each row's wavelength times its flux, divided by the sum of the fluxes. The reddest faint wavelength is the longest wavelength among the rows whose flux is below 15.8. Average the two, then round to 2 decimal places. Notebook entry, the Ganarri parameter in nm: 769.78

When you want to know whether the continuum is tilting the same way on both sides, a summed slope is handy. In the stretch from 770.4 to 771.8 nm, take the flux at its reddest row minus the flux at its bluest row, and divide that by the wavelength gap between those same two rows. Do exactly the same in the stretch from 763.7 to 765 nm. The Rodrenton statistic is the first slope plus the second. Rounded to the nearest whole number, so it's 1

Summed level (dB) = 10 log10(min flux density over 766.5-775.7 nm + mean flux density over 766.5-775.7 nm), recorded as 14.3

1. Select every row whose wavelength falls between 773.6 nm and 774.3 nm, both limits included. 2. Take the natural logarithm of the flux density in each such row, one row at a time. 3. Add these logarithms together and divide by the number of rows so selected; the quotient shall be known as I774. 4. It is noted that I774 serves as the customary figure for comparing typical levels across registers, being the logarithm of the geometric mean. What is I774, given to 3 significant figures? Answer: 2.81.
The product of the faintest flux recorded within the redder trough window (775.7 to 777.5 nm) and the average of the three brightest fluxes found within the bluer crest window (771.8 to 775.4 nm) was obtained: 238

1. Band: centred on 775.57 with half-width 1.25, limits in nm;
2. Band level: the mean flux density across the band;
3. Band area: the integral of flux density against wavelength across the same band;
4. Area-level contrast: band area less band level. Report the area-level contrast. 23.0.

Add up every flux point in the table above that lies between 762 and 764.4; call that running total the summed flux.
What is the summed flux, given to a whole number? 117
